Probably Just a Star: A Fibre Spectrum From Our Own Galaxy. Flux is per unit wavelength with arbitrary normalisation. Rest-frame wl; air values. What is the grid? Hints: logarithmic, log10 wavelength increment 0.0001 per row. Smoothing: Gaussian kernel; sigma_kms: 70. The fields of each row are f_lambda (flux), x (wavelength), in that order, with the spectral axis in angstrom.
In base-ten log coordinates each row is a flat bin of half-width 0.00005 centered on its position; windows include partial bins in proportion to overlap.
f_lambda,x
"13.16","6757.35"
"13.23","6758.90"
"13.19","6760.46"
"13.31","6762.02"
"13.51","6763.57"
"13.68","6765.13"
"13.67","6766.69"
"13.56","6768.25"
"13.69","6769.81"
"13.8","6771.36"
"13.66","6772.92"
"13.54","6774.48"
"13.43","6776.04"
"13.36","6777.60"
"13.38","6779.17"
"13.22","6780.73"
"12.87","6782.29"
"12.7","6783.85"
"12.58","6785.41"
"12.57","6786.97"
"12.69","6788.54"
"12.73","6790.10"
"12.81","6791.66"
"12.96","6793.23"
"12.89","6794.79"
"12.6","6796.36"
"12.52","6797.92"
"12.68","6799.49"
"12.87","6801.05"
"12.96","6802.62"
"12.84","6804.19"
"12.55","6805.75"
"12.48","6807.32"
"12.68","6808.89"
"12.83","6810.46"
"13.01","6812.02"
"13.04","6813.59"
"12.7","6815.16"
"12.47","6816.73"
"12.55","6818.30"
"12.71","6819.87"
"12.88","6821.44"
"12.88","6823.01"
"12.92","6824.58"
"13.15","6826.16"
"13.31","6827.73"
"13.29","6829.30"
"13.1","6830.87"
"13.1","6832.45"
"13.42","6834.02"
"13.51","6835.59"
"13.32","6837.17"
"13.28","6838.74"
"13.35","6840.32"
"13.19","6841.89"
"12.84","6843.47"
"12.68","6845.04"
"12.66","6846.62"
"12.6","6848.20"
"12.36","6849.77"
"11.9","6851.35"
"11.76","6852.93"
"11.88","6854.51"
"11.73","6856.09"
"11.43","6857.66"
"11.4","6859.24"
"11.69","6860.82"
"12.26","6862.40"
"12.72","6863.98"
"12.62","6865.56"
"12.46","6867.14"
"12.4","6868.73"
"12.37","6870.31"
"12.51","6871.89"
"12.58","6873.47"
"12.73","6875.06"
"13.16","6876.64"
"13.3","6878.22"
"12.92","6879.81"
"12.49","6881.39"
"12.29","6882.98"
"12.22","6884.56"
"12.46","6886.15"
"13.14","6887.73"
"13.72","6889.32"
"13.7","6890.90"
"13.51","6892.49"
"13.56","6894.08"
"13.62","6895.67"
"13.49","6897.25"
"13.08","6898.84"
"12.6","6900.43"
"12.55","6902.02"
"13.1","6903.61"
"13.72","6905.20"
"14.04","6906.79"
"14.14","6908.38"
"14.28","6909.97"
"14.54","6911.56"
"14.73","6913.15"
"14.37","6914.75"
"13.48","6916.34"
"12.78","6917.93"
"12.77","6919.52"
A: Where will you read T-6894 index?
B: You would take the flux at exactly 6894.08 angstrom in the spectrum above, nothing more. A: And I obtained 13.56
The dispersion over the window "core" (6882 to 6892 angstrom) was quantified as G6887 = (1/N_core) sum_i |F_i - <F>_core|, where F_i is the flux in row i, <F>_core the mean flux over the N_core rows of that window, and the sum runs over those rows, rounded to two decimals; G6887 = 0.60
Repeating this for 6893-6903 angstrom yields 0.41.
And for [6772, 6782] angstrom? 0.11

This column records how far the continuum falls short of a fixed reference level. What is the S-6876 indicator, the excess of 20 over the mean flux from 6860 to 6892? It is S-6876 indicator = 7.3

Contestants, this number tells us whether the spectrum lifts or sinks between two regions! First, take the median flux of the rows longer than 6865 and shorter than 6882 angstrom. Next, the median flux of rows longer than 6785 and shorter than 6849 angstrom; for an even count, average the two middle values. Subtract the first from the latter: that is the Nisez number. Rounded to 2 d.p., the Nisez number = 0.26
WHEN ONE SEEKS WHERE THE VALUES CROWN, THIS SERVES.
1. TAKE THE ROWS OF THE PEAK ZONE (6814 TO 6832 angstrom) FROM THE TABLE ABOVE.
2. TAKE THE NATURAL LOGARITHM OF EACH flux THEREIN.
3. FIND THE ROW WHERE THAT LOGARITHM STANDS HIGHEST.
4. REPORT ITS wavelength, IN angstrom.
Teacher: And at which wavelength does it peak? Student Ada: 6827.73 angstrom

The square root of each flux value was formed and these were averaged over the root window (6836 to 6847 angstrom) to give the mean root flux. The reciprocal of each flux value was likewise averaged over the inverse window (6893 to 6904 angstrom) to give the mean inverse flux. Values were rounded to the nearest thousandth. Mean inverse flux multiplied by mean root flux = 0.275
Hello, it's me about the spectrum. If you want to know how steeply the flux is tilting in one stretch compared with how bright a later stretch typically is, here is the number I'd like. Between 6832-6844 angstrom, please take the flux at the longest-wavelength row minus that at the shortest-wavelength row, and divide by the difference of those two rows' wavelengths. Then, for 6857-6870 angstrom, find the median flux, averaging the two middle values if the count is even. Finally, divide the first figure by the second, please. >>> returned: -0.0019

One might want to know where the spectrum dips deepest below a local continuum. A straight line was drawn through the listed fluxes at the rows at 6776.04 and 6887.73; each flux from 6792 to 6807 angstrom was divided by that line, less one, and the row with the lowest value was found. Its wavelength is 6797.92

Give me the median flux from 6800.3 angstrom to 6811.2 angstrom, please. 12.8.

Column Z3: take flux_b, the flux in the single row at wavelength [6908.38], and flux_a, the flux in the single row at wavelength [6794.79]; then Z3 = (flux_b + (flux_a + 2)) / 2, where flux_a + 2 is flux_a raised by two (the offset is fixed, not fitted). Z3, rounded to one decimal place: 14.5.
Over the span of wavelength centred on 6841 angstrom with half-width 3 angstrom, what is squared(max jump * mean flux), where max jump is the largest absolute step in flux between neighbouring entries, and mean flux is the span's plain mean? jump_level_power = 21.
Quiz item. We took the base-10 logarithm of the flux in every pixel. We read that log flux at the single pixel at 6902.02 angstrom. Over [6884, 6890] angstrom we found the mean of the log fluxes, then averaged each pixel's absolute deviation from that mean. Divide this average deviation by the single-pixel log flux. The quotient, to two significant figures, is 0.017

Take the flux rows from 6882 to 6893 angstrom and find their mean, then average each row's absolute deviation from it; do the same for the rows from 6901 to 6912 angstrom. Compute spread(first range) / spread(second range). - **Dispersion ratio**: 1.06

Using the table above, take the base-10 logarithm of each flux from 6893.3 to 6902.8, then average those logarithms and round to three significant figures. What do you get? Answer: 1.12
